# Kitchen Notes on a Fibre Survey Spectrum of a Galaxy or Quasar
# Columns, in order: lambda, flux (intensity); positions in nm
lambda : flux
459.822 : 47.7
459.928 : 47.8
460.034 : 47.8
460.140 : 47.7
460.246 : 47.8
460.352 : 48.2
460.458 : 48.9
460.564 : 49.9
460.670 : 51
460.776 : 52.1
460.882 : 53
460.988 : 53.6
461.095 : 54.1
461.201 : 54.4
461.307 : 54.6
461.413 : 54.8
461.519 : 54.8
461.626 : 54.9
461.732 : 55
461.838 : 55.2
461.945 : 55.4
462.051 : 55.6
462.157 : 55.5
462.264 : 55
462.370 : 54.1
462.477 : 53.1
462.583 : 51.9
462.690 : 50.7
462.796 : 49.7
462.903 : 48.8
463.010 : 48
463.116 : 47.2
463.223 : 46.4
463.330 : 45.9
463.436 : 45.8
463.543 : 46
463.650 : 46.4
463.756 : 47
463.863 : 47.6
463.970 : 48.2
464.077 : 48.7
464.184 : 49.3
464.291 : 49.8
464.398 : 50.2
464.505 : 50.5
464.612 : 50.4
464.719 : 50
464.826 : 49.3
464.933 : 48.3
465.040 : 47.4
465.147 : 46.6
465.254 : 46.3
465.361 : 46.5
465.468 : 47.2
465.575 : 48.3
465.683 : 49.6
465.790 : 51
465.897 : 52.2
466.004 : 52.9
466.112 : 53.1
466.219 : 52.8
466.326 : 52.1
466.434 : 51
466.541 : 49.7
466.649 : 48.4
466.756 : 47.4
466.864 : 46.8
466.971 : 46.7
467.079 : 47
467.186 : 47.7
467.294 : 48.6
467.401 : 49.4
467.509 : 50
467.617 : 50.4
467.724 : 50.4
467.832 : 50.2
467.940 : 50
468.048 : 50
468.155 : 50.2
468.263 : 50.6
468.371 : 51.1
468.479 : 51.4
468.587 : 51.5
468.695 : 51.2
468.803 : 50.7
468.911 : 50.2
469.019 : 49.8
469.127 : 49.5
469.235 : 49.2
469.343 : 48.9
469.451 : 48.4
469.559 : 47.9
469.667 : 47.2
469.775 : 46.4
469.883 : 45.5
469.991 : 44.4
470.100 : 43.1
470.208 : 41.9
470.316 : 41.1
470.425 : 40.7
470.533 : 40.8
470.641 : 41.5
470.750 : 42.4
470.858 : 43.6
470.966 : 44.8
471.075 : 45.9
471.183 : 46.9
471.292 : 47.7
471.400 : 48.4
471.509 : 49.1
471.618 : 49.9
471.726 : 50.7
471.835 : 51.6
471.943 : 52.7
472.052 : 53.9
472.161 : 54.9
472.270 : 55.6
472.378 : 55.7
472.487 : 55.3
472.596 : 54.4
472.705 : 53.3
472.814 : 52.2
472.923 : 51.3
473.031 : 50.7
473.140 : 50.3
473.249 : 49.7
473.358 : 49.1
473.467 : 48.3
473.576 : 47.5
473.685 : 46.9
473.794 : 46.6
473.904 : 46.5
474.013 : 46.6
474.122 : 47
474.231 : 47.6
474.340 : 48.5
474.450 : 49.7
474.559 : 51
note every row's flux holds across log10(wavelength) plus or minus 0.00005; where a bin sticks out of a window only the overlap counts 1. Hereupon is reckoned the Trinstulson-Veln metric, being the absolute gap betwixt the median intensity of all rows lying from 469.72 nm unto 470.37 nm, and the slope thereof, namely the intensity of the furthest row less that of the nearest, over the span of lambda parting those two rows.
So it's 54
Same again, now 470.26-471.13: 36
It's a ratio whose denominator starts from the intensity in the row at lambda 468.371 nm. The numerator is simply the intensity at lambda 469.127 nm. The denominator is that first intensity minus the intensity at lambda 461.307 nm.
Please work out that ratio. -14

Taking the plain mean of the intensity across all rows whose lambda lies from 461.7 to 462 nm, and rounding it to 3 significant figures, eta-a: 55.2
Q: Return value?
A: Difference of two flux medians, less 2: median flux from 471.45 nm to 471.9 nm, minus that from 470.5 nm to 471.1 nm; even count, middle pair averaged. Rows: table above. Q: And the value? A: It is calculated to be 5.3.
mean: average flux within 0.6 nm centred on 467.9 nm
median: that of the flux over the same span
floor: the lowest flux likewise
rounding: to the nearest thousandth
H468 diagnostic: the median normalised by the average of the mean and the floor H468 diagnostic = 1.002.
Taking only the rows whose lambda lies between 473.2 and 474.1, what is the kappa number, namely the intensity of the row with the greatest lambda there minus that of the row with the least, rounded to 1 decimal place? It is -3.1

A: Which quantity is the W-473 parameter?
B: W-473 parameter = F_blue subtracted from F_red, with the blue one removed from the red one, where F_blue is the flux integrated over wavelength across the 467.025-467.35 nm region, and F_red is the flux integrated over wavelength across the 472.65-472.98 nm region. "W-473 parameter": 1.7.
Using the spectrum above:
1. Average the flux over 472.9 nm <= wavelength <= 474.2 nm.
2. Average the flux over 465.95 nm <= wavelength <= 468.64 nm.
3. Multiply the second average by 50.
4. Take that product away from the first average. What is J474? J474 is -2450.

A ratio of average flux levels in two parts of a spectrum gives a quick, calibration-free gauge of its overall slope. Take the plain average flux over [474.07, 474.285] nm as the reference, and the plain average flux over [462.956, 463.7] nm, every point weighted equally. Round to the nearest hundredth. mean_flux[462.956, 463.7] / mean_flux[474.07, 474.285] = 0.98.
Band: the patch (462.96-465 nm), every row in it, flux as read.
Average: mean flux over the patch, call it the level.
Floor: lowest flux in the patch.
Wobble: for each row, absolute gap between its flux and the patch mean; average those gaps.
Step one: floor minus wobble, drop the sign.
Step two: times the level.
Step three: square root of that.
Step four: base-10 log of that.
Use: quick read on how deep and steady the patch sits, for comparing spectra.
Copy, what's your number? 1.67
